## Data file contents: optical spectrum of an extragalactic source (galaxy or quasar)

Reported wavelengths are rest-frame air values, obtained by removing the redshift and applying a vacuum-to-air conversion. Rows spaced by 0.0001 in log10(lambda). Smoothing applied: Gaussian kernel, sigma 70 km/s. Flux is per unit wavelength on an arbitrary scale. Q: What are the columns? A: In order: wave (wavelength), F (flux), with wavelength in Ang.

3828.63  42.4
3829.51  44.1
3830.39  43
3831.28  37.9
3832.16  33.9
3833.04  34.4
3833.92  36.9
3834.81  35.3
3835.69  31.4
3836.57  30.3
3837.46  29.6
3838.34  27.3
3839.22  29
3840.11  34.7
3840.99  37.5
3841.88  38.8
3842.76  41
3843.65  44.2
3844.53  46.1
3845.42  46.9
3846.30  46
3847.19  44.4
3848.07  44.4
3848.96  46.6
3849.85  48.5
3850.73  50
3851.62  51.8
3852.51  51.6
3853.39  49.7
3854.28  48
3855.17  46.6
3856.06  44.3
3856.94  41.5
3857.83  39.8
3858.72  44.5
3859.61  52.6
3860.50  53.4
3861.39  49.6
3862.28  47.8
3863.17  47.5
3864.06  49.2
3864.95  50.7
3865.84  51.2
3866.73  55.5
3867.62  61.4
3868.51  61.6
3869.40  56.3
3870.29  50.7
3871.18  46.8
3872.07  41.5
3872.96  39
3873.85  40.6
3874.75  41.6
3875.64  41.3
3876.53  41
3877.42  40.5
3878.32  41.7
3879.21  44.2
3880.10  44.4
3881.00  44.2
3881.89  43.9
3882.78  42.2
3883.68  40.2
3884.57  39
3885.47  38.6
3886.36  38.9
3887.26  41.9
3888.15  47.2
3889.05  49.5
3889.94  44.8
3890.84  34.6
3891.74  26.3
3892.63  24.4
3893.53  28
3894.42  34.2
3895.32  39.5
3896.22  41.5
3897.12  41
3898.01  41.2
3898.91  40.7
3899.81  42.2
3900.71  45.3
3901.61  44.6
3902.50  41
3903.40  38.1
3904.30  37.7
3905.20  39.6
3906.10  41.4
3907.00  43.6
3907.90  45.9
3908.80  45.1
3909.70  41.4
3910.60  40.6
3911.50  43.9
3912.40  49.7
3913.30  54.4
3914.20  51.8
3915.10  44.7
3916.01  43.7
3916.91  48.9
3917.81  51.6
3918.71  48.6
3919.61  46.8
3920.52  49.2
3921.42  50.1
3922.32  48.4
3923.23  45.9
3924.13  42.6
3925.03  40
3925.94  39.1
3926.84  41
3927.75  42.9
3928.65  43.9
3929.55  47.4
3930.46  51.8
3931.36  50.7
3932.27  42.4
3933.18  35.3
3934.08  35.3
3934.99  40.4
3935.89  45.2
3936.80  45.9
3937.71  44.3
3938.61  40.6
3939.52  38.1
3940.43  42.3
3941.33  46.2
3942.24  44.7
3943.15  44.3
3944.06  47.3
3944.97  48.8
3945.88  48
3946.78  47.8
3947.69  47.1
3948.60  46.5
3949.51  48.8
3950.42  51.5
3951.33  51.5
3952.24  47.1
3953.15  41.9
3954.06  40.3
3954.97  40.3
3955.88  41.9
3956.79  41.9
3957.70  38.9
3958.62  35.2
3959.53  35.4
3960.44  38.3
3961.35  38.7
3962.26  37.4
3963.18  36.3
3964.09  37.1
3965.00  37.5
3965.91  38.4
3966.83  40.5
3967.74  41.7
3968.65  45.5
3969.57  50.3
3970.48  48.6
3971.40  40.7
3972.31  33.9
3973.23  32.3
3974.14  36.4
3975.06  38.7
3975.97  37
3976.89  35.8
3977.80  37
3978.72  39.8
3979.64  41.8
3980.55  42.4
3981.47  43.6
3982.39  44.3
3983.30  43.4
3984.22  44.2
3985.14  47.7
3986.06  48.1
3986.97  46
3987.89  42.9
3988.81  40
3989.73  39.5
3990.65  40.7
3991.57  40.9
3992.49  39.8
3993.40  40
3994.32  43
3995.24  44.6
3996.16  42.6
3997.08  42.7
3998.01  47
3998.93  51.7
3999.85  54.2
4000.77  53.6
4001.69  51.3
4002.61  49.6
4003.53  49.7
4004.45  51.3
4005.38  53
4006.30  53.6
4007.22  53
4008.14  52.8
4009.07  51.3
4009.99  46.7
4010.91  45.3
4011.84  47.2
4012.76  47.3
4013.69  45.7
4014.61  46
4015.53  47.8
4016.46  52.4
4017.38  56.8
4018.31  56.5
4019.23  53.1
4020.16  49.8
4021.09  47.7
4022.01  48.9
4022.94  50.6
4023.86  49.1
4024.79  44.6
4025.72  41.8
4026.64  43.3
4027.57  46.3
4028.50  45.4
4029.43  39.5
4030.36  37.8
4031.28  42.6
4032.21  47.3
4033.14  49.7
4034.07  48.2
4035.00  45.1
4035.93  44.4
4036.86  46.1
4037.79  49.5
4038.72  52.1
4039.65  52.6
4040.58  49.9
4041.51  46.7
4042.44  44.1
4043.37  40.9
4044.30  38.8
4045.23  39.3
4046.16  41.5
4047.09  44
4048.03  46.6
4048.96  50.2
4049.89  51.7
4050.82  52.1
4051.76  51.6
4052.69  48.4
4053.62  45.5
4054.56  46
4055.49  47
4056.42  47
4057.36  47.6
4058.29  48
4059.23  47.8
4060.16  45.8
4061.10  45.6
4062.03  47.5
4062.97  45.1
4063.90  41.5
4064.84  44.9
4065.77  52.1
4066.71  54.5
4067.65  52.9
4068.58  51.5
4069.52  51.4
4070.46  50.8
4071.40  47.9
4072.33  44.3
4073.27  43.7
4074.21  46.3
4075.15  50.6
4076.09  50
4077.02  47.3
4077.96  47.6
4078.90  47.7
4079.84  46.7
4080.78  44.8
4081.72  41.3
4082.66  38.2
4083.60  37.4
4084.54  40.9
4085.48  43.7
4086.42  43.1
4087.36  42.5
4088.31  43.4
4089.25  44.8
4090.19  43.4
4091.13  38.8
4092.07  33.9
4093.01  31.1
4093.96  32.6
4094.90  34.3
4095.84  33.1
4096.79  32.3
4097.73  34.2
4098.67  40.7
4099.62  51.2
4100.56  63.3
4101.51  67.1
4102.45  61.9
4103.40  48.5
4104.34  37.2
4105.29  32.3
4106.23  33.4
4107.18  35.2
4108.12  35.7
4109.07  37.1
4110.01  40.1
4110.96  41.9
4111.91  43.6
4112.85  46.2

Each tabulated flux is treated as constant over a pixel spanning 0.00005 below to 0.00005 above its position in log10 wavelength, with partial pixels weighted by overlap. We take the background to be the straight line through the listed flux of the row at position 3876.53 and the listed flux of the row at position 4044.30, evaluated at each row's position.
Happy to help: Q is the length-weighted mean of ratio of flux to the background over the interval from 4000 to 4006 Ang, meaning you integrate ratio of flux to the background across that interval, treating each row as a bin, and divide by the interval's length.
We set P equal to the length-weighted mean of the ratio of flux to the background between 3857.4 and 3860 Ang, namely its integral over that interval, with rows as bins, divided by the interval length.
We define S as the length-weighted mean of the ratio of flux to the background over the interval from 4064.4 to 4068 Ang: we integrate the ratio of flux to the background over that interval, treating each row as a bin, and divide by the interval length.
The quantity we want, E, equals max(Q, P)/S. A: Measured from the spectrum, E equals 0.99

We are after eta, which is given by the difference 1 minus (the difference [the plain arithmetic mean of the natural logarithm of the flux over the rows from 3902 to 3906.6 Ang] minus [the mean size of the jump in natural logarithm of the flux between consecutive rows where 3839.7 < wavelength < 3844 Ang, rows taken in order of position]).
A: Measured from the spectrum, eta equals -2.62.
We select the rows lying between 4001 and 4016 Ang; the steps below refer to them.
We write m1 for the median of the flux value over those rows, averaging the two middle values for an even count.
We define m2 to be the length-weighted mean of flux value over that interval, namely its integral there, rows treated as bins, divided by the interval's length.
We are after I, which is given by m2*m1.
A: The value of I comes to 2460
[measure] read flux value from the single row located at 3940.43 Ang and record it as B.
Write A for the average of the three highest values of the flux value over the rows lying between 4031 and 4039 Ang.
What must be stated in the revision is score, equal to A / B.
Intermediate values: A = 50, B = 42.3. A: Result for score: 1.2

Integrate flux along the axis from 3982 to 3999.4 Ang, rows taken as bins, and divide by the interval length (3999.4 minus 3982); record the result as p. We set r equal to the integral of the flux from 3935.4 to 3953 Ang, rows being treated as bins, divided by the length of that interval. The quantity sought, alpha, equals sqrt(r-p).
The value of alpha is 1.5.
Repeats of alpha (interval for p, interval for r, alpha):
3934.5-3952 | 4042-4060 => 0.7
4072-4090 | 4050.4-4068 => 1.9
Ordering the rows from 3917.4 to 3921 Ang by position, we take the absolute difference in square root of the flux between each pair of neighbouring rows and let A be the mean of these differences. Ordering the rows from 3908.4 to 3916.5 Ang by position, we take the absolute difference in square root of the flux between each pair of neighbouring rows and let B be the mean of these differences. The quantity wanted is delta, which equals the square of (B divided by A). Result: 2.4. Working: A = 0.172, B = 0.26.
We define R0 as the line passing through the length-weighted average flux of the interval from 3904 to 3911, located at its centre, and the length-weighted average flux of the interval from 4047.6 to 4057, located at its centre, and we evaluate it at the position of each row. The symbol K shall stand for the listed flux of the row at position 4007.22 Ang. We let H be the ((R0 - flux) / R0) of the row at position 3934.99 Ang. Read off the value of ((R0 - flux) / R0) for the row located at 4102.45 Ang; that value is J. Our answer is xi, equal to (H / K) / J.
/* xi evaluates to -0.01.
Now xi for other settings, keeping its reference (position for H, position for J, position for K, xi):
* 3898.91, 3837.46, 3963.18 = 0.00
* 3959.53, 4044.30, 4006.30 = 0.02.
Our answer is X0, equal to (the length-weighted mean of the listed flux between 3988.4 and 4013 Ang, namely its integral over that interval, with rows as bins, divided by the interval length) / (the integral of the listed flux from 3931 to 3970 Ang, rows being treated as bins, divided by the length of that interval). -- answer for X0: 1.10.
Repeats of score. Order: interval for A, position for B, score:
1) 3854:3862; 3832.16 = 1.5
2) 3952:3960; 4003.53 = 0.9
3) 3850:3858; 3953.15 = 1.2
